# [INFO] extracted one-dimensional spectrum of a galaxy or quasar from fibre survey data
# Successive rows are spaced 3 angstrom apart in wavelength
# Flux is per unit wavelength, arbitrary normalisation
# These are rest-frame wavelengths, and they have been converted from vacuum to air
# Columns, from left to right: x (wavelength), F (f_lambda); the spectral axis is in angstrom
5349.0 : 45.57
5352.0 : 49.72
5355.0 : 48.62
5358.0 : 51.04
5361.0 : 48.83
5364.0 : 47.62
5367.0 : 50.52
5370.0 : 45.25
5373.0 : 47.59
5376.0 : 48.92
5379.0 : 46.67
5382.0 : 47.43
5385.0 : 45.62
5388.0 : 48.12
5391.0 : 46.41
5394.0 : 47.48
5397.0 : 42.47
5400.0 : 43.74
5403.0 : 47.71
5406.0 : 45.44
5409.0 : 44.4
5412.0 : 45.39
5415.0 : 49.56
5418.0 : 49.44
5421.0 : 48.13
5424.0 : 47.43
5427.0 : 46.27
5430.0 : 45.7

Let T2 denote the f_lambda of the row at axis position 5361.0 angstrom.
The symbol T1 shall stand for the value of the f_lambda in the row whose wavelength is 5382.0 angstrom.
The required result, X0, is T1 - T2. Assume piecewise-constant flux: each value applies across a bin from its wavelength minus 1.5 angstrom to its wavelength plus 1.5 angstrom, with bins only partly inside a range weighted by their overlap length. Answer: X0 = -1.4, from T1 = 47.43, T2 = 48.83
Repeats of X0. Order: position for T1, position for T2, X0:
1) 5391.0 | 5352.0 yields -3.3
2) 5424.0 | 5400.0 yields 3.7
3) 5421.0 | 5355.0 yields -0.5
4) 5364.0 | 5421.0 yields -0.5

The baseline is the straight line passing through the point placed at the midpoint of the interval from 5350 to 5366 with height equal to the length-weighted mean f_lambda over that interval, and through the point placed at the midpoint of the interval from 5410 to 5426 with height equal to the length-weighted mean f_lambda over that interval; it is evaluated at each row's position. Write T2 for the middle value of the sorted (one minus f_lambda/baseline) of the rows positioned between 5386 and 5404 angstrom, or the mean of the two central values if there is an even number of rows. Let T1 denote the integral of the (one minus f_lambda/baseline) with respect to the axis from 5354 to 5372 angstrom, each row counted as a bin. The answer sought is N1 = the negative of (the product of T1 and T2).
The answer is -0.004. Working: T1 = 0.14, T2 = 0.029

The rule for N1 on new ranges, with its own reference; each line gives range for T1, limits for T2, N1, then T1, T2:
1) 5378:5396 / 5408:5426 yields 0.001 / 0.61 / -0.001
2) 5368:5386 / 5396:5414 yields -0.040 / 0.61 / 0.065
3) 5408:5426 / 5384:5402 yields -0.008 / 0.15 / 0.050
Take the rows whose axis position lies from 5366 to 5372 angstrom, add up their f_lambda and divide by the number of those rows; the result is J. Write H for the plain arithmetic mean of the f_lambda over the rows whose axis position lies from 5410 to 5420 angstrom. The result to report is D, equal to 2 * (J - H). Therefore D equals -0.5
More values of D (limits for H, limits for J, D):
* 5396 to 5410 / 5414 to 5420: 9.5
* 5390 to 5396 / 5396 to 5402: -7.7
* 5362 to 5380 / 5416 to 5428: 0.1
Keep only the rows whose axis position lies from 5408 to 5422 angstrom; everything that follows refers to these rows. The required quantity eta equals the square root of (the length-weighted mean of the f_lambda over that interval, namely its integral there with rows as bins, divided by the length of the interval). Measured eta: 6.89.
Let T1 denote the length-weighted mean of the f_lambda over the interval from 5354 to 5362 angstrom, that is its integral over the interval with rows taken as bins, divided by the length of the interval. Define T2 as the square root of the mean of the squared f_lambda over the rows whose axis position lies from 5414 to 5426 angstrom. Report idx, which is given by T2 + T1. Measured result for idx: 98.2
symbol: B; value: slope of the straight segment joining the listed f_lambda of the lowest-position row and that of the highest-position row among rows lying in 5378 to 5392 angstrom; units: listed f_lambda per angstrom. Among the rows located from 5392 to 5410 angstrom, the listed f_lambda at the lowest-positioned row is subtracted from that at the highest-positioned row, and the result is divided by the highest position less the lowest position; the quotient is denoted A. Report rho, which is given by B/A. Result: 0.1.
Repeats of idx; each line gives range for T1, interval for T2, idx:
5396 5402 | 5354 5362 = 93.1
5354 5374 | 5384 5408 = 94.4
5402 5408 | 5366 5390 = 93.8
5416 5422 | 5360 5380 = 96.8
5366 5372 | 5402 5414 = 93.4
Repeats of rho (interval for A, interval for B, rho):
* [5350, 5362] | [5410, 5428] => -0.6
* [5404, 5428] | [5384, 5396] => 5.2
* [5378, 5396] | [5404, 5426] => 2.0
